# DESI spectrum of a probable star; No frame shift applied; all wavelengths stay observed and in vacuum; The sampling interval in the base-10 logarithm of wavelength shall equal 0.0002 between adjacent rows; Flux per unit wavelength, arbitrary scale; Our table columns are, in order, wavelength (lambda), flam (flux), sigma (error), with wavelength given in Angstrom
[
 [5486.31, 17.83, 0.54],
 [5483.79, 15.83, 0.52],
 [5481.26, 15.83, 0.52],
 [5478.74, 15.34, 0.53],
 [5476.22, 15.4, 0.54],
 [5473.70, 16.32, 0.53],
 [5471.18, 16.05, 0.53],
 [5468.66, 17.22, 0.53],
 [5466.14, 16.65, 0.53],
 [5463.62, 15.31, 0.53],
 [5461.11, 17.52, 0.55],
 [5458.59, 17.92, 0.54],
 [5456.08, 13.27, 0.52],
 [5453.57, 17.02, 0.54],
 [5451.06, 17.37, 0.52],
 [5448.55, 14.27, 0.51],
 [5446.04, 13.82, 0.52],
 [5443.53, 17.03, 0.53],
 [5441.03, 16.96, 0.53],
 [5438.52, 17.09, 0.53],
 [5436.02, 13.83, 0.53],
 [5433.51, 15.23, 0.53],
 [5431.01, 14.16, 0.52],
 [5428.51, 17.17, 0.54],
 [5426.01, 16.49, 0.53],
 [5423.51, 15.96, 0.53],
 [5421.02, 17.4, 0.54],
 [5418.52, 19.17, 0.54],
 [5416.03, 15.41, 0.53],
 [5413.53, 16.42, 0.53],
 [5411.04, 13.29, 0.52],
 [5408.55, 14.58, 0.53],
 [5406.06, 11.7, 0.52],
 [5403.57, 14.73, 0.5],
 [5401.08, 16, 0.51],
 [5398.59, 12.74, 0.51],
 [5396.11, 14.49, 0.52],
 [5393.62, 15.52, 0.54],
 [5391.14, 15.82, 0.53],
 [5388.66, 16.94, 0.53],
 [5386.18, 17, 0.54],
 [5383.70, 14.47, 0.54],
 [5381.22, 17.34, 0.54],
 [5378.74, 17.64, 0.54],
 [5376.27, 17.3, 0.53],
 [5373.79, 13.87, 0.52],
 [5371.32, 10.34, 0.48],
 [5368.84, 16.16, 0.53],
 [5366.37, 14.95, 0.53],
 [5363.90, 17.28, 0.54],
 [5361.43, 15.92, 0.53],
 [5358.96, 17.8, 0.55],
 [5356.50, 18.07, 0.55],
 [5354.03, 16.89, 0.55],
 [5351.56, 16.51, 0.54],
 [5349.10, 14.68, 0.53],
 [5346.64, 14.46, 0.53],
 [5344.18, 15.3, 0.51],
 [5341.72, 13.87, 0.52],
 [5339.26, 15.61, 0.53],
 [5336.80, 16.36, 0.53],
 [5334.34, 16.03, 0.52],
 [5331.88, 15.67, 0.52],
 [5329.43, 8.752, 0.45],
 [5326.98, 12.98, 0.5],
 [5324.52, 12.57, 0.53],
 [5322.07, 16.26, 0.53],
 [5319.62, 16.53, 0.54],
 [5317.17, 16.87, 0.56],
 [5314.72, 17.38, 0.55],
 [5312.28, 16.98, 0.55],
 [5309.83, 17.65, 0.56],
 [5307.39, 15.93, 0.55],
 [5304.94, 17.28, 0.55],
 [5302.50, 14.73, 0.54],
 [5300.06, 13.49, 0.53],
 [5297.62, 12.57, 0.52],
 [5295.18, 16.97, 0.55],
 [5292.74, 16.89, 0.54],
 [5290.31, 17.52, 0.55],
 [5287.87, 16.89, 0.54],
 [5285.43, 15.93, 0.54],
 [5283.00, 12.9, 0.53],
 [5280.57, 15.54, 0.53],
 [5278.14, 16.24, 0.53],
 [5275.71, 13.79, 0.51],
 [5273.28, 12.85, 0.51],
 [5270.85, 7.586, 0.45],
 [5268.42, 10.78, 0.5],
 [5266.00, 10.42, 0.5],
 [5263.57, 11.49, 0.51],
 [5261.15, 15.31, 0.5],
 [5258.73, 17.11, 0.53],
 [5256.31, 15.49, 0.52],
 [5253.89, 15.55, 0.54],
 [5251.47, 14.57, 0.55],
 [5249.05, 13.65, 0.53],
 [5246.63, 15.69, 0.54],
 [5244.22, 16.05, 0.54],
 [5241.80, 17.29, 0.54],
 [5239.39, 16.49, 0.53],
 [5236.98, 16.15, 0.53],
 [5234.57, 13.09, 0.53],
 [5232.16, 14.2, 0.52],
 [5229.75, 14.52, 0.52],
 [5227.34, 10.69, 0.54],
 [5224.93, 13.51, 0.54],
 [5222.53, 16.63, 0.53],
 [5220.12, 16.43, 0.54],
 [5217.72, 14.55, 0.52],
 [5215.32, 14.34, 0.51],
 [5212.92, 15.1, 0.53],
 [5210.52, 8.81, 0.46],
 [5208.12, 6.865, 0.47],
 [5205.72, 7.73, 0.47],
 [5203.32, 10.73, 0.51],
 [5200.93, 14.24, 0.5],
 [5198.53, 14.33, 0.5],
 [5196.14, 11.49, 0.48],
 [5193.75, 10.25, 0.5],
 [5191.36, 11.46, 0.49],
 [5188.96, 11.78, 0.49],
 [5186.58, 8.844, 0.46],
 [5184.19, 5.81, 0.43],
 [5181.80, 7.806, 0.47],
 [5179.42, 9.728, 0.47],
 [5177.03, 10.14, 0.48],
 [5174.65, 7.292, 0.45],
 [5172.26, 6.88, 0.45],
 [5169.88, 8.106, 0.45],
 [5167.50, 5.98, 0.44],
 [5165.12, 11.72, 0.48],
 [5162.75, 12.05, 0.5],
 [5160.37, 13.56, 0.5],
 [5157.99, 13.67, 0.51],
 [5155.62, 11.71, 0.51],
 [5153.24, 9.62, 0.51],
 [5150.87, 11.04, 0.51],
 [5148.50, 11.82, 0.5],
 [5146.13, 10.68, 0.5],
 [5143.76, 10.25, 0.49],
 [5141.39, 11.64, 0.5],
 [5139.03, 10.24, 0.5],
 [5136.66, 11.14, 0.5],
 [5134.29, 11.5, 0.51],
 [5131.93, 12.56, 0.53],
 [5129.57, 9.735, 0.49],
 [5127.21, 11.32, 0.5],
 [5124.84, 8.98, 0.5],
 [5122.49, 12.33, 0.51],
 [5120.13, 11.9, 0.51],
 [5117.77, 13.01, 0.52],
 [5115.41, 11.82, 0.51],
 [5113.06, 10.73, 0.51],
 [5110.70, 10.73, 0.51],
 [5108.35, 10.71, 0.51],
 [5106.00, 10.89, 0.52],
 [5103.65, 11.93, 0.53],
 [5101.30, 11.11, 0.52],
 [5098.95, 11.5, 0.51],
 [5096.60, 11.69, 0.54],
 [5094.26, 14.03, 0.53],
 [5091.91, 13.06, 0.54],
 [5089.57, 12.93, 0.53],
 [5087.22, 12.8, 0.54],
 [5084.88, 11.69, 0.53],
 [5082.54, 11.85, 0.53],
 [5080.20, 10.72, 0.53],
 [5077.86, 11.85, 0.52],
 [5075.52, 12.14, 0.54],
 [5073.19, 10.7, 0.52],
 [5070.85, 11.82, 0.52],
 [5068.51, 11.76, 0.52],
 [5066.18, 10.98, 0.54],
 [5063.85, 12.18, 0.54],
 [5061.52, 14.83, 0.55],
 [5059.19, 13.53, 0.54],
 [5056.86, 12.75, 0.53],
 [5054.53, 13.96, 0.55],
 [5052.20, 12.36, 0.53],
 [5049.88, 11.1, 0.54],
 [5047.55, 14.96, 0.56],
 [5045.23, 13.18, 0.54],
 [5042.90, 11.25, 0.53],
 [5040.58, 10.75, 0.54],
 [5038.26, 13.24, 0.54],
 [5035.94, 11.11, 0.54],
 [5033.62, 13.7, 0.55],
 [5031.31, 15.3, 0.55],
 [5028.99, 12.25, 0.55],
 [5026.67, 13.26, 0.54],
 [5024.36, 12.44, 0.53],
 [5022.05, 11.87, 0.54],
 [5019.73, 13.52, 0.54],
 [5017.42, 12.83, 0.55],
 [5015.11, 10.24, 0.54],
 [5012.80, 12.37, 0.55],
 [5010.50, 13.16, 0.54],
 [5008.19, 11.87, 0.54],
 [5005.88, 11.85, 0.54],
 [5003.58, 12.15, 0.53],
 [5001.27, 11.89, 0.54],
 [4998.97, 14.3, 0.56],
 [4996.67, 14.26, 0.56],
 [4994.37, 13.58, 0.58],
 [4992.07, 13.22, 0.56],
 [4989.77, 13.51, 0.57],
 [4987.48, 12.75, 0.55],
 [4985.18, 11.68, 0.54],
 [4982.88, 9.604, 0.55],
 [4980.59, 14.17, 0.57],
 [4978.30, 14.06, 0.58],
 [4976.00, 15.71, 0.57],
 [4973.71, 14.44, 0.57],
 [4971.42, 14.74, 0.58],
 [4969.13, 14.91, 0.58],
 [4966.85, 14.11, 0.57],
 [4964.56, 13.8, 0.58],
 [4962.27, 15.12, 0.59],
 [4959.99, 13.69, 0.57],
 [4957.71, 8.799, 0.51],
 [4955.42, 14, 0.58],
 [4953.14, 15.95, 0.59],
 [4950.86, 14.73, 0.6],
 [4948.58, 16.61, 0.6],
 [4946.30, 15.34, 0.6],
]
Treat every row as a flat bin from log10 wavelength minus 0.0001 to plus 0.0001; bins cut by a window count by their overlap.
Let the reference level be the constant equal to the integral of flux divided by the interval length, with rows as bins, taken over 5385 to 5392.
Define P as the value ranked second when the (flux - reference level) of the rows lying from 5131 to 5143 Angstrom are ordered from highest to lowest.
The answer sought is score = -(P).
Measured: 5.0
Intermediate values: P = -5.0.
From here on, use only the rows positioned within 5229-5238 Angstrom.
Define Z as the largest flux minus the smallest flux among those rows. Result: 3.1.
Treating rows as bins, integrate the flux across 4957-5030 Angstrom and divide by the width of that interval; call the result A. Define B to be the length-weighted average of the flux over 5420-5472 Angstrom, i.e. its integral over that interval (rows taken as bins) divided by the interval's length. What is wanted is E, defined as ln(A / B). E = -0.21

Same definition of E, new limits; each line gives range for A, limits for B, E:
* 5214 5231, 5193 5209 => 0.28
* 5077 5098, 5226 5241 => -0.15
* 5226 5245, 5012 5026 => 0.19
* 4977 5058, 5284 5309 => -0.22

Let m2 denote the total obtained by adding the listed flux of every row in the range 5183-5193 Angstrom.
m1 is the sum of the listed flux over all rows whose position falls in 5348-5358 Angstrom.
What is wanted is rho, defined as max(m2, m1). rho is 66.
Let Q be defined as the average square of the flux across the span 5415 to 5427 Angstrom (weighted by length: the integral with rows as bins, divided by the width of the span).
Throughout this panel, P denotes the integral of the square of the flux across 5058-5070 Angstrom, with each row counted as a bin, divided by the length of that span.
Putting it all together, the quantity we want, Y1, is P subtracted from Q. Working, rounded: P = 161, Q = 288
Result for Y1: 127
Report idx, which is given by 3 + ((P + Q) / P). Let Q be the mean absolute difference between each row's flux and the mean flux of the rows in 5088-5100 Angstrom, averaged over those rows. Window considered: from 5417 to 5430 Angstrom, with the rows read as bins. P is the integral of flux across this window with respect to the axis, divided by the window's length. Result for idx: 4.049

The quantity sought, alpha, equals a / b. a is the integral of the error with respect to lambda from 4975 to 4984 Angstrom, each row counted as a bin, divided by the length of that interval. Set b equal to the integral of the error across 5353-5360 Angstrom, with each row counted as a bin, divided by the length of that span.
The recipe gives 1.03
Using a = 0.57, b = 0.550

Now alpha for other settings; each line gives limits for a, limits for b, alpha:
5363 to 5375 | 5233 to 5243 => 0.98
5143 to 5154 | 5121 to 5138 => 0.99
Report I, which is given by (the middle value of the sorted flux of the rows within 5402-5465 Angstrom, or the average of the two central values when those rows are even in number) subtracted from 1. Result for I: -15.0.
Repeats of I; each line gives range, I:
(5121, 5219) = -10.0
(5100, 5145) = -10.1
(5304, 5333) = -15.4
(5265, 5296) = -14.5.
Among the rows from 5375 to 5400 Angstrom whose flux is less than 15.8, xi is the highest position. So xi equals 5398.59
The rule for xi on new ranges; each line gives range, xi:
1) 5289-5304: 5302.50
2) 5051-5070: 5068.51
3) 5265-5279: 5275.71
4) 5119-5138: 5136.66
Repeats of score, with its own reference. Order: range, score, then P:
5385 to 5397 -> -0.3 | 0.3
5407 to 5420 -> 0.2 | -0.2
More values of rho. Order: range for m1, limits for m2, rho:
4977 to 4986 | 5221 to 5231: 55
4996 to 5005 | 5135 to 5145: 53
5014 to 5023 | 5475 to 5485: 62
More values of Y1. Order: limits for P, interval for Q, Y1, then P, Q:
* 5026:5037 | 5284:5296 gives 107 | 175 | 282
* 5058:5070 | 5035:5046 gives -19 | 161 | 142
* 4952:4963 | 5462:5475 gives 80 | 187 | 267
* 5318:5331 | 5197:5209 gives -64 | 193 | 128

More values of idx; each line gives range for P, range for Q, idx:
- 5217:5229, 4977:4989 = 4.101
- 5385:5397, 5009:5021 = 4.056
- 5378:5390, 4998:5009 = 4.045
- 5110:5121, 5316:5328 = 4.156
